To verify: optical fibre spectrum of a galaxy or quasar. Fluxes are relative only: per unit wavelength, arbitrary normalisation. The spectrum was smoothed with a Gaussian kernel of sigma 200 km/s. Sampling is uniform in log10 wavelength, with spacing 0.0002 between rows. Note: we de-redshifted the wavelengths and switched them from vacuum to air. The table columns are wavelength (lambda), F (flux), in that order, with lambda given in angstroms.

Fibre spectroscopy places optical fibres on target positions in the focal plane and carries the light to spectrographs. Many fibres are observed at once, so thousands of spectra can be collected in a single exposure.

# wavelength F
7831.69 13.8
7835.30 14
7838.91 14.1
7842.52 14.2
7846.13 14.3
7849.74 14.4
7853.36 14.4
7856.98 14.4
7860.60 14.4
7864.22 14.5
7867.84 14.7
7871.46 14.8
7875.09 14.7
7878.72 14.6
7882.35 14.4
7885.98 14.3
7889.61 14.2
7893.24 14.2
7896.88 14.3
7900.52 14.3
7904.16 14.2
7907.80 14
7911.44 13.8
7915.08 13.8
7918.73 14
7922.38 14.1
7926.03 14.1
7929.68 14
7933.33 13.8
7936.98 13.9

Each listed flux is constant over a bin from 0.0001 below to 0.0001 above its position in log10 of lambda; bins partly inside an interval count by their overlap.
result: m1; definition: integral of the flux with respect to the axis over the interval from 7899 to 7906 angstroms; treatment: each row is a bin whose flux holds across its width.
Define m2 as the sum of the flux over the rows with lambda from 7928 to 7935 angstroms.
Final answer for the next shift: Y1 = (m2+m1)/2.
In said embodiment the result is 63.8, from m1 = 100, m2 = 27.8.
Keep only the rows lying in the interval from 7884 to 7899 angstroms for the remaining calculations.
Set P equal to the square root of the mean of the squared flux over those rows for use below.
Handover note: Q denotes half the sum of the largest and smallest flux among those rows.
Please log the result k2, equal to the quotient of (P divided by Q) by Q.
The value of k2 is 0.0702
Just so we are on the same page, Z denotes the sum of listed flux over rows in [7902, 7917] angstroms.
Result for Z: 55.8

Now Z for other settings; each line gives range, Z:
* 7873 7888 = 58.0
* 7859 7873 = 58.4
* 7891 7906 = 57.0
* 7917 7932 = 56.2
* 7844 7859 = 57.5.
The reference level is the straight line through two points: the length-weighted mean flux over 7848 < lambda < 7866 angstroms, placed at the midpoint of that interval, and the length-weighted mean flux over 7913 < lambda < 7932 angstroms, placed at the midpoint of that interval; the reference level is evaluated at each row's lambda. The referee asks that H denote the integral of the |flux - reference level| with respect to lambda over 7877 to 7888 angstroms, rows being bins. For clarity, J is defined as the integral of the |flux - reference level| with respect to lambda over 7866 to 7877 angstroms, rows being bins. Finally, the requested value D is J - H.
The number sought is 2.6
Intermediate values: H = 1.95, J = 4.52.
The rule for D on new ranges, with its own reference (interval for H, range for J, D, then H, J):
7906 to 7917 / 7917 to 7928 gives -1.2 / 2.15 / 0.93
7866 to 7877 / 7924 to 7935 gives -3.4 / 4.52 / 1.12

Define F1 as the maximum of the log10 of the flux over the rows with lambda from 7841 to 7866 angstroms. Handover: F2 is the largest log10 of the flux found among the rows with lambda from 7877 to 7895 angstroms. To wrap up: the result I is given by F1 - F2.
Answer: -0.003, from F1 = 1.16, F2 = 1.16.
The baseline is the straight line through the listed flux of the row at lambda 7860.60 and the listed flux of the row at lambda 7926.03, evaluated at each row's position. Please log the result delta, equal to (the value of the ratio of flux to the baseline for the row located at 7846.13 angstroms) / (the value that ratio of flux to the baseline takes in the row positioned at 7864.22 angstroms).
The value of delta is 0.98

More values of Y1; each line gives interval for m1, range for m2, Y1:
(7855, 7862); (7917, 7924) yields 64.4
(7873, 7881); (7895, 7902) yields 72.8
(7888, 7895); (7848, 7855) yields 64.1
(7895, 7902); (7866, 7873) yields 64.7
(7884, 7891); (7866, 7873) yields 64.7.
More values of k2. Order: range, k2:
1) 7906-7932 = 0.0718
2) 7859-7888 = 0.0687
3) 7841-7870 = 0.0690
